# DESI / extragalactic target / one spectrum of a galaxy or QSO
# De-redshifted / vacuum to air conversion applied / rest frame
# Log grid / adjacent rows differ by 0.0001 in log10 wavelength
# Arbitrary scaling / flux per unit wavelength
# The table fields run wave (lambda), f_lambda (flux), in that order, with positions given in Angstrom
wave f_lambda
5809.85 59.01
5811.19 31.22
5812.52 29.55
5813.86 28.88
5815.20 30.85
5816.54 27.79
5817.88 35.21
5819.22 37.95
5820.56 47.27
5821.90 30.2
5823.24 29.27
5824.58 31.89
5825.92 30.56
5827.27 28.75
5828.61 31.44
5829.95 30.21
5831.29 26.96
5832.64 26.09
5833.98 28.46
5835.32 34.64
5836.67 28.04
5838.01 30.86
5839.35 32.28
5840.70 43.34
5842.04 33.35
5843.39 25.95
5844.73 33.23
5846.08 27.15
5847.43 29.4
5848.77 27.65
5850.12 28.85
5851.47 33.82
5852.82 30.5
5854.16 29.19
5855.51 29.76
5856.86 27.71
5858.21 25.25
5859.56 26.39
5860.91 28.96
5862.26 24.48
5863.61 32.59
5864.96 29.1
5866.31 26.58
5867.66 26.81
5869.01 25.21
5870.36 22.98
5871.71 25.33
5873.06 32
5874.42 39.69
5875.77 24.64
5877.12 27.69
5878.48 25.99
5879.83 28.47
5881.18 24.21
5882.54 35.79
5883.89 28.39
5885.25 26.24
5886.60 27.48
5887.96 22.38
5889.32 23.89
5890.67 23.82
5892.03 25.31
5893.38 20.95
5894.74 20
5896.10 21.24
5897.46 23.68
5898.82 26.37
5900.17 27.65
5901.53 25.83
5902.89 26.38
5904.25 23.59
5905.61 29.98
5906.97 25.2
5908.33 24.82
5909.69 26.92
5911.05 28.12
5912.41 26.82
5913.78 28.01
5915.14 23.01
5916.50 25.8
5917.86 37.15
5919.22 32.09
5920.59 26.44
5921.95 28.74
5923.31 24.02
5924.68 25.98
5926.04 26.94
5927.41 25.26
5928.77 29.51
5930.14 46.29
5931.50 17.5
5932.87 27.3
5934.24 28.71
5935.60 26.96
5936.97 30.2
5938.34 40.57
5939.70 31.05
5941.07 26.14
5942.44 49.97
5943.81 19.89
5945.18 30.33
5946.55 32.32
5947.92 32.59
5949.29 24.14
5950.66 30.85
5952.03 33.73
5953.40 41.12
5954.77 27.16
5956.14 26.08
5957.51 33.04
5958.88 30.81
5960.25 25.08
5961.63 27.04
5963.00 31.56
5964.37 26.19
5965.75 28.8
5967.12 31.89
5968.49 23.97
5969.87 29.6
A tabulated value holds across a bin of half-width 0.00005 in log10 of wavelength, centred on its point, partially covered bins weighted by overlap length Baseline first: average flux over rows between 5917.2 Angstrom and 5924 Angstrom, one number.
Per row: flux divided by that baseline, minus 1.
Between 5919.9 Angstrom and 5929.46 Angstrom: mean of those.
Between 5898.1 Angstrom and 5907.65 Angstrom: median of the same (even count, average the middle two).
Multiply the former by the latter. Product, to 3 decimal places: 0.011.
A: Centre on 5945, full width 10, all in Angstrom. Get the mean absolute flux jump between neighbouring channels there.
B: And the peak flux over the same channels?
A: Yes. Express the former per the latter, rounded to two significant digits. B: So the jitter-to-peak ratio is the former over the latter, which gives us 0.25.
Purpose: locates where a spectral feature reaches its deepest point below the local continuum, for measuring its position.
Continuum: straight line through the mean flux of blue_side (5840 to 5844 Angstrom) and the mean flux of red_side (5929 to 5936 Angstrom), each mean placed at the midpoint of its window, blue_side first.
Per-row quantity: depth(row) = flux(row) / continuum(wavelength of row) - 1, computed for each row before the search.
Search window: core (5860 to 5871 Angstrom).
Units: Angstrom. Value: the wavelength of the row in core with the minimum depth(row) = 5870.36 Angstrom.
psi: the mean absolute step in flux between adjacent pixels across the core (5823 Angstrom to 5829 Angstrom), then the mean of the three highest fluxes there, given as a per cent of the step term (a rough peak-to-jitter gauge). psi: 1481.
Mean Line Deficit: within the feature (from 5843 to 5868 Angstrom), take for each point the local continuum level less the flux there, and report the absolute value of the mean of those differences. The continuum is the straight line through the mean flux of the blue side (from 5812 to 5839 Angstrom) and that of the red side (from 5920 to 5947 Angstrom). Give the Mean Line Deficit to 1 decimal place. 2.2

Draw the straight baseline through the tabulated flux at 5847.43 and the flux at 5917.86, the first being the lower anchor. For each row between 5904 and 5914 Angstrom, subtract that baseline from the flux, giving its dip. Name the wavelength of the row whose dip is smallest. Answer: 5904.25 Angstrom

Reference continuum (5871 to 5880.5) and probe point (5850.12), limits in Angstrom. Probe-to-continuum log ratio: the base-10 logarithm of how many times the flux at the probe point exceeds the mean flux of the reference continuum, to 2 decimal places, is 0.00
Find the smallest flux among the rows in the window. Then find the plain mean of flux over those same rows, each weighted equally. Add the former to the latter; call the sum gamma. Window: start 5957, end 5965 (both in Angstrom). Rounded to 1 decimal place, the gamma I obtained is 54.0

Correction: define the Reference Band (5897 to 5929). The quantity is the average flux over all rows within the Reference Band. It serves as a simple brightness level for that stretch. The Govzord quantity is 27.0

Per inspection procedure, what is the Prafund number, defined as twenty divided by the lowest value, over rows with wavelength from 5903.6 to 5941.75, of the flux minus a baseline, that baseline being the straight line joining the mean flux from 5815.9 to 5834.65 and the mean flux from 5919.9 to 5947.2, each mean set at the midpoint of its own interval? -1.6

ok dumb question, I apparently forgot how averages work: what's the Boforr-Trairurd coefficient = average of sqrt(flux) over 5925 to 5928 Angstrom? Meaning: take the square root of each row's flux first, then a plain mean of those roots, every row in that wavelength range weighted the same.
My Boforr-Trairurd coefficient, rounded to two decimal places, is 5.11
